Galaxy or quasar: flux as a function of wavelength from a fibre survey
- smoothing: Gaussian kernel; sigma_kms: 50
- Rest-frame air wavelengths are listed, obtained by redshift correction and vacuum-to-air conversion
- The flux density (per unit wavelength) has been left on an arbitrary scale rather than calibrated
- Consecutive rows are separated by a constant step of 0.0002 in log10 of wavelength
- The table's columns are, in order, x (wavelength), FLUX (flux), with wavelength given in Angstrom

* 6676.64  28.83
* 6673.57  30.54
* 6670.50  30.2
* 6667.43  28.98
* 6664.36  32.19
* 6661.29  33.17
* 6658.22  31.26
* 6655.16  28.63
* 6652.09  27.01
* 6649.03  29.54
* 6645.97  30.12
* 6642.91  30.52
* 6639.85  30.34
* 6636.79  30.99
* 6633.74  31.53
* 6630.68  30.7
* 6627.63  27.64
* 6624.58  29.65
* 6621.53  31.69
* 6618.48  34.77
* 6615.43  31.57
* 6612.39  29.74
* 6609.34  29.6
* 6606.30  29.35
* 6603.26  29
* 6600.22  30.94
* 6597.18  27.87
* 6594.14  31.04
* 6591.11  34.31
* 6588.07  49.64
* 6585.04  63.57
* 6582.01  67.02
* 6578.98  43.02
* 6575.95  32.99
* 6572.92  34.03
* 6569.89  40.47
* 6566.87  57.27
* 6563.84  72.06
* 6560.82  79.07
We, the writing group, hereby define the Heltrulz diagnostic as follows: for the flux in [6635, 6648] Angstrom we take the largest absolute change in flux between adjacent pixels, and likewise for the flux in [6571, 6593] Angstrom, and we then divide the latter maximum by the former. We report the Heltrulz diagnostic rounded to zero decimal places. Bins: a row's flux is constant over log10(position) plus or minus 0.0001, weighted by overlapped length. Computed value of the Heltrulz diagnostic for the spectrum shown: 37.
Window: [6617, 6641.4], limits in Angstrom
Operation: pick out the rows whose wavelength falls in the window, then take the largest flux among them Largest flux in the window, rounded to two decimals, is 34.77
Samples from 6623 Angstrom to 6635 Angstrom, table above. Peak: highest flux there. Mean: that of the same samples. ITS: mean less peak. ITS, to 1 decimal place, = -1.7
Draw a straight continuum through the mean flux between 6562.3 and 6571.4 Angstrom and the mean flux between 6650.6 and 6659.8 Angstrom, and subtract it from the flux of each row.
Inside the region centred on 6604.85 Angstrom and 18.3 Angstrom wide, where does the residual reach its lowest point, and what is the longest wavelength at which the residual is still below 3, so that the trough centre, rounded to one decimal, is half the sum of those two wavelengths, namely 6604.8 Angstrom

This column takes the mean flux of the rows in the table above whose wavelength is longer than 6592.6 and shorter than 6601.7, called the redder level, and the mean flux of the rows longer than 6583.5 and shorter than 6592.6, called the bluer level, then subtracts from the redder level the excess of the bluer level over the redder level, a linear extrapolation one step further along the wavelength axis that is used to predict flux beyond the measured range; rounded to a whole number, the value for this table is 11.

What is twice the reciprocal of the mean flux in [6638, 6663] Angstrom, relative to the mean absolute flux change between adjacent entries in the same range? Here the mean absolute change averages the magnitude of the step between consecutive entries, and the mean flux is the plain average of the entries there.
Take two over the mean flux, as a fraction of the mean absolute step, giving 0.047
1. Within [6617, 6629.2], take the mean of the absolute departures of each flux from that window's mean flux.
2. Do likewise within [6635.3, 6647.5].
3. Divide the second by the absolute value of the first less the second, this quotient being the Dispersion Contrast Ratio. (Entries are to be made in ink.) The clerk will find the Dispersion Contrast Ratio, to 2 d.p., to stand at 0.13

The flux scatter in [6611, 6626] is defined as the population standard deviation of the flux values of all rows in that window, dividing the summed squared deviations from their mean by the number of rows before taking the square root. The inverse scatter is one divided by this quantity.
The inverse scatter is 0.54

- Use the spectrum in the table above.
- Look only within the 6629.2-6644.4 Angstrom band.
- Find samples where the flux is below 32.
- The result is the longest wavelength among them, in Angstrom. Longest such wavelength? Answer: 6642.91 Angstrom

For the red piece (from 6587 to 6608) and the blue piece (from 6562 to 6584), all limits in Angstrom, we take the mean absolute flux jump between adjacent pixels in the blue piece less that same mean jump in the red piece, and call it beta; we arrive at 8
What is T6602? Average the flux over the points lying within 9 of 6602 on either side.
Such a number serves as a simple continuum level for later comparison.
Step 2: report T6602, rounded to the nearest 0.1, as 29.6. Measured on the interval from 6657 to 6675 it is 31.1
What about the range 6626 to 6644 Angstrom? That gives 30.3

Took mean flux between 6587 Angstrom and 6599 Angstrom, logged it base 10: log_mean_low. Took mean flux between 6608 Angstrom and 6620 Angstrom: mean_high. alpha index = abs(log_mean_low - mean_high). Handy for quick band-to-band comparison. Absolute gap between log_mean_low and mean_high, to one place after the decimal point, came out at 29.9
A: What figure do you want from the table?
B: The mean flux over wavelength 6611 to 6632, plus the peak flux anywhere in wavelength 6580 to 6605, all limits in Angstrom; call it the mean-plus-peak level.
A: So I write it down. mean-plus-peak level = 98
